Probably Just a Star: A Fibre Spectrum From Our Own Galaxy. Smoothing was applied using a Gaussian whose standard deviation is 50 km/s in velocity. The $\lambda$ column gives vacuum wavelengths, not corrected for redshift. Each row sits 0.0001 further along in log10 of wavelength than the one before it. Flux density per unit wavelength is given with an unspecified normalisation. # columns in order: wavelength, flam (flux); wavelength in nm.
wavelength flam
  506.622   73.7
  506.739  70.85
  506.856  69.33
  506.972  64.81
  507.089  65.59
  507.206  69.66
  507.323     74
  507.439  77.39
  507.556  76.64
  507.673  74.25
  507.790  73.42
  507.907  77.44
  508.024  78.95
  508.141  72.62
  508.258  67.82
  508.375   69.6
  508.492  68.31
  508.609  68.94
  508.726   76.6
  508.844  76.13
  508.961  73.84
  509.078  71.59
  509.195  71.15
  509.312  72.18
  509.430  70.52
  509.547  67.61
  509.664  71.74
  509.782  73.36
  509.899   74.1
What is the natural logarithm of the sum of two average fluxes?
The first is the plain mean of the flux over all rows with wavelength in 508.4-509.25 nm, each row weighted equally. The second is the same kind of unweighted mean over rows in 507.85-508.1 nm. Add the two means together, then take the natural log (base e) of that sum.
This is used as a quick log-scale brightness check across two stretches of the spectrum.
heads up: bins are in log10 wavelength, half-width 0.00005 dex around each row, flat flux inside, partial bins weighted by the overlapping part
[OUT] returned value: 5.01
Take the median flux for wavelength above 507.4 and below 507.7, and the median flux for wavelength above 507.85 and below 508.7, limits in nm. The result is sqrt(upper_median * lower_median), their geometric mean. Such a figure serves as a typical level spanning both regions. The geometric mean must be 73.0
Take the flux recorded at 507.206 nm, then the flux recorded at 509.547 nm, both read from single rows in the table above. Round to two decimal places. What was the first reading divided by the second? 1.03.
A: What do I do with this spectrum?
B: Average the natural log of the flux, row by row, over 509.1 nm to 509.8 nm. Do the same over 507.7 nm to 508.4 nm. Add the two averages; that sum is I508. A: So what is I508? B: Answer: 8.56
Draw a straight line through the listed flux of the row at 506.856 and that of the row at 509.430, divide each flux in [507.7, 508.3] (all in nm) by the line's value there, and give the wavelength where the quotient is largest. 508.024 nm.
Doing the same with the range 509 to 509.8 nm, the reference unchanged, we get 509.782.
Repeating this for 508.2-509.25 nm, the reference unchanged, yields 508.726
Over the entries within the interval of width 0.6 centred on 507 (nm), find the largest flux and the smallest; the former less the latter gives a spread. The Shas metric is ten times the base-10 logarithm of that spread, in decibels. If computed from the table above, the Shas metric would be 7.8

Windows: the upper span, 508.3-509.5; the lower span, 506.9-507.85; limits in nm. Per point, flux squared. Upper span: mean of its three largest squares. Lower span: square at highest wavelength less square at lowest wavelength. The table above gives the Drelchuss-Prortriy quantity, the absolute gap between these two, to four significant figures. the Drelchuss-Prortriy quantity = 4515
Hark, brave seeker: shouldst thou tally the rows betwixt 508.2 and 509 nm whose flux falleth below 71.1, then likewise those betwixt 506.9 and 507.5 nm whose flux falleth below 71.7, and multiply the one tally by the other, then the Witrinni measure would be 12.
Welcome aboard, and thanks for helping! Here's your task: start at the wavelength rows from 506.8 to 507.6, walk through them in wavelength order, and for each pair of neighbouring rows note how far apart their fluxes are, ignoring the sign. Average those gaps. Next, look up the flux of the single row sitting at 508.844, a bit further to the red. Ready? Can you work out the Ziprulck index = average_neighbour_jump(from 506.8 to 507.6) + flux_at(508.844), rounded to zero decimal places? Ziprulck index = 79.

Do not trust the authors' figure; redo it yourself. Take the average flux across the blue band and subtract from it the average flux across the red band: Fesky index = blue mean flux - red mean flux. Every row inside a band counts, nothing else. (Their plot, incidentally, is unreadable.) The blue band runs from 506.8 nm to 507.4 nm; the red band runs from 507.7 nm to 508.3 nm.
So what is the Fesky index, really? -5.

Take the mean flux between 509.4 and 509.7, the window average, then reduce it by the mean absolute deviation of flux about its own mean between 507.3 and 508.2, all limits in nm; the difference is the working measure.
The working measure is 67.9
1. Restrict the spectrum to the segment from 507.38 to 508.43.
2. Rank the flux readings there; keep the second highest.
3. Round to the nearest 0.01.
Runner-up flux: 77.44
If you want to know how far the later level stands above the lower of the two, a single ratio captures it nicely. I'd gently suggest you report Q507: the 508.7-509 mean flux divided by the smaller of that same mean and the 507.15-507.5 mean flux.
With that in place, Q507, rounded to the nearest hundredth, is 1.02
